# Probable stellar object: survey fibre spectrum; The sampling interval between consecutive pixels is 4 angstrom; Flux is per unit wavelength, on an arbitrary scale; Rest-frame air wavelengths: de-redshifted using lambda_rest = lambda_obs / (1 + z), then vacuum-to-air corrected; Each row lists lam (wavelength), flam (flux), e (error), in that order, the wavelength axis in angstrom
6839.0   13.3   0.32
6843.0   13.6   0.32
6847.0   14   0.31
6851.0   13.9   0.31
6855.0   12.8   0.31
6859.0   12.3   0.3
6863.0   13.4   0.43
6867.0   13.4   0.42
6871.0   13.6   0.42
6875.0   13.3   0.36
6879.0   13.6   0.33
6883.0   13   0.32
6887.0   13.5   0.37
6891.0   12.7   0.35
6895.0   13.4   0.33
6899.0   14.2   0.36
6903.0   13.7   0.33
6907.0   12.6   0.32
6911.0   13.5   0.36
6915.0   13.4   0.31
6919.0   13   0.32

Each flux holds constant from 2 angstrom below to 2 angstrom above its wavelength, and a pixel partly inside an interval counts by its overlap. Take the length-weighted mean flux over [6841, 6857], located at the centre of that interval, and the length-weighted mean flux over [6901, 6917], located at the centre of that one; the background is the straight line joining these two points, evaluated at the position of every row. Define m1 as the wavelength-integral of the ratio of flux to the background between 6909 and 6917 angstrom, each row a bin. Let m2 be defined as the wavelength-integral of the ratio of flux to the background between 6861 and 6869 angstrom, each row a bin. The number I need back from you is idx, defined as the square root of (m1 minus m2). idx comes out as 0.4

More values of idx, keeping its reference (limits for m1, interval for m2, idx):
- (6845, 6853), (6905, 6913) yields 0.6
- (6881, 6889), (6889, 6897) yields 0.3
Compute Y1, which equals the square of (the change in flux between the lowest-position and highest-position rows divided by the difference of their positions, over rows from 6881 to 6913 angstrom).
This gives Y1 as 0.0003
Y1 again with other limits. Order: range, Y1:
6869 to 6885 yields 0.0025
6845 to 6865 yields 0.0014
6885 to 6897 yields 0.0002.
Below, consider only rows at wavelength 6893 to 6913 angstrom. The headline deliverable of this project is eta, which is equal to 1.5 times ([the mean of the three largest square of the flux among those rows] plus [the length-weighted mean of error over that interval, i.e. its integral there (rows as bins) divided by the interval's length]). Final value 286.3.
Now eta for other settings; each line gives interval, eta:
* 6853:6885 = 275.3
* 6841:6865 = 287.6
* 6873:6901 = 284.9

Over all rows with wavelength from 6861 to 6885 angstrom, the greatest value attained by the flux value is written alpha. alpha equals 13.6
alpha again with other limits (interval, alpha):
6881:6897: 13.5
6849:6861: 13.9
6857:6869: 13.4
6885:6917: 14.2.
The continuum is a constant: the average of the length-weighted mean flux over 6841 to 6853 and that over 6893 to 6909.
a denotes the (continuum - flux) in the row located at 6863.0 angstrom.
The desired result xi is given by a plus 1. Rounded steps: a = 0.25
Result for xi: 1.25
